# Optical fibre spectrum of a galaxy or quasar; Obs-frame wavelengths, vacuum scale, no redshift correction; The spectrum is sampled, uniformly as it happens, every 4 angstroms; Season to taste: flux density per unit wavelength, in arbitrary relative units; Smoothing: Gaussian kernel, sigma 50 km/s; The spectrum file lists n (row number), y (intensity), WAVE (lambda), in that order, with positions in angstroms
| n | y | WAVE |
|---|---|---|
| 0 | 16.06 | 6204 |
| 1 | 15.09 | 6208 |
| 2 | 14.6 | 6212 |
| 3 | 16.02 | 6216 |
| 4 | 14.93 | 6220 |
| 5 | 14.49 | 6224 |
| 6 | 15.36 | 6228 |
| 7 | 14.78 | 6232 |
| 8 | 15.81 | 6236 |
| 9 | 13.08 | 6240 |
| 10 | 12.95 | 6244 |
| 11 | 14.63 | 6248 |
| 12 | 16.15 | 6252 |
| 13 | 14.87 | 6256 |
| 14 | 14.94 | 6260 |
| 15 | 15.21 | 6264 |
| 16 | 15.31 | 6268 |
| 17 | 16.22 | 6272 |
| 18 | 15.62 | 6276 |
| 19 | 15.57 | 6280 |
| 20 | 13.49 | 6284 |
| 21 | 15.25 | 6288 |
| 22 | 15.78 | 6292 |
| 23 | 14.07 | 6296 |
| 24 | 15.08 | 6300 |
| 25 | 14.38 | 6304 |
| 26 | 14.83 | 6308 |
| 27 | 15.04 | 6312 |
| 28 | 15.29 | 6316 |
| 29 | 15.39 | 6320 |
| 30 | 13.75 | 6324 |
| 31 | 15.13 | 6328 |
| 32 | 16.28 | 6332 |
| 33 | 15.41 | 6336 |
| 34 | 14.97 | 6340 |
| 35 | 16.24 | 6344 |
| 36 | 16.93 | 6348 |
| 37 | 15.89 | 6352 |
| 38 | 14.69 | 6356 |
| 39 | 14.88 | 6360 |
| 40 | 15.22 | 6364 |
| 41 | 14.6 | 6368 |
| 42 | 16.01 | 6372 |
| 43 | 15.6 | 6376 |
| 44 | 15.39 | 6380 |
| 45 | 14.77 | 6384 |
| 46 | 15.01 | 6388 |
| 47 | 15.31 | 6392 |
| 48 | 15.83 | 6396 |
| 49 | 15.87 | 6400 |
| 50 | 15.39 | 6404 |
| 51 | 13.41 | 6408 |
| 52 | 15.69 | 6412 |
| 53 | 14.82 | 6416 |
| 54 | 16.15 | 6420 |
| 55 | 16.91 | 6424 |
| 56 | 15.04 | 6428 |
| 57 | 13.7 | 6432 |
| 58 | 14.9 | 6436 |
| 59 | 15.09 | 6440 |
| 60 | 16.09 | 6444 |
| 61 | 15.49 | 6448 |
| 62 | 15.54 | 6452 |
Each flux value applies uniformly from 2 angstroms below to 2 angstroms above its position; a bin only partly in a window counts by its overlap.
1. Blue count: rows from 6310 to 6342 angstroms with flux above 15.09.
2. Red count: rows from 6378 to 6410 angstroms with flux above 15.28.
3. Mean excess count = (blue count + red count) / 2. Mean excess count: 5.0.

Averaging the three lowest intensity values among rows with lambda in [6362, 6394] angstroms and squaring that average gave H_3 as 219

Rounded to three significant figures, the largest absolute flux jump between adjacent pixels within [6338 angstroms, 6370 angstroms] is 1.27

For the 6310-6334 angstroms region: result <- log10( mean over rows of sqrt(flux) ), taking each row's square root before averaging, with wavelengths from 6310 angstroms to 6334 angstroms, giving 0.590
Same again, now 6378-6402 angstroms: 0.593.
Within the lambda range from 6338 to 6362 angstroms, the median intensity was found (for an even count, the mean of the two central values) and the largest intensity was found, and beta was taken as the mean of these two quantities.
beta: 16.2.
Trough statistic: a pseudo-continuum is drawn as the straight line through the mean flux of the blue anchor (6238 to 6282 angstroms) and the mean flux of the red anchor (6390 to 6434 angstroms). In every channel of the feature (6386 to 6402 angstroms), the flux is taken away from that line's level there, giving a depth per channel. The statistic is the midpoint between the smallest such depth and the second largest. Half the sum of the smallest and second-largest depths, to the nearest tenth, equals -0.3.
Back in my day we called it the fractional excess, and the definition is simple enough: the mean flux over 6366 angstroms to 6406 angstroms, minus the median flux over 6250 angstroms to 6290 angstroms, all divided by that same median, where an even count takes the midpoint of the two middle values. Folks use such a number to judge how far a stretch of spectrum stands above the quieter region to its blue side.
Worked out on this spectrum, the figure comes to 0.01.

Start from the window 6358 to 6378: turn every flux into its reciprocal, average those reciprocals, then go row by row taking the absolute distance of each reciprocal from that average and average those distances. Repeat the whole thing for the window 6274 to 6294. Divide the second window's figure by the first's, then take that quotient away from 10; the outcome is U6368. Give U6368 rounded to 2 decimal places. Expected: 8.30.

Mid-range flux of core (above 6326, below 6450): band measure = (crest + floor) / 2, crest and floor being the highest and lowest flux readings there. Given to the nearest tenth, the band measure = 15.2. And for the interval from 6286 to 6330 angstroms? 14.8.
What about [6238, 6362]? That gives 14.9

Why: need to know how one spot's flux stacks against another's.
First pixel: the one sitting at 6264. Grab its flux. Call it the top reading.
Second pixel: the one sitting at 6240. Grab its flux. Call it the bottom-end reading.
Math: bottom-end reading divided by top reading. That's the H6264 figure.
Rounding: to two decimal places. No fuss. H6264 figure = 0.86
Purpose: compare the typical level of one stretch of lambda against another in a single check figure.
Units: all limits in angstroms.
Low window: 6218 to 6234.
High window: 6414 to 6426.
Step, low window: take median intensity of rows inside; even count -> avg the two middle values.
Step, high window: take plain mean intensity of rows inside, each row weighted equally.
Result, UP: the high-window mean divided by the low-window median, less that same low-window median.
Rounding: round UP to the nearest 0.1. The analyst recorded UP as -13.8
